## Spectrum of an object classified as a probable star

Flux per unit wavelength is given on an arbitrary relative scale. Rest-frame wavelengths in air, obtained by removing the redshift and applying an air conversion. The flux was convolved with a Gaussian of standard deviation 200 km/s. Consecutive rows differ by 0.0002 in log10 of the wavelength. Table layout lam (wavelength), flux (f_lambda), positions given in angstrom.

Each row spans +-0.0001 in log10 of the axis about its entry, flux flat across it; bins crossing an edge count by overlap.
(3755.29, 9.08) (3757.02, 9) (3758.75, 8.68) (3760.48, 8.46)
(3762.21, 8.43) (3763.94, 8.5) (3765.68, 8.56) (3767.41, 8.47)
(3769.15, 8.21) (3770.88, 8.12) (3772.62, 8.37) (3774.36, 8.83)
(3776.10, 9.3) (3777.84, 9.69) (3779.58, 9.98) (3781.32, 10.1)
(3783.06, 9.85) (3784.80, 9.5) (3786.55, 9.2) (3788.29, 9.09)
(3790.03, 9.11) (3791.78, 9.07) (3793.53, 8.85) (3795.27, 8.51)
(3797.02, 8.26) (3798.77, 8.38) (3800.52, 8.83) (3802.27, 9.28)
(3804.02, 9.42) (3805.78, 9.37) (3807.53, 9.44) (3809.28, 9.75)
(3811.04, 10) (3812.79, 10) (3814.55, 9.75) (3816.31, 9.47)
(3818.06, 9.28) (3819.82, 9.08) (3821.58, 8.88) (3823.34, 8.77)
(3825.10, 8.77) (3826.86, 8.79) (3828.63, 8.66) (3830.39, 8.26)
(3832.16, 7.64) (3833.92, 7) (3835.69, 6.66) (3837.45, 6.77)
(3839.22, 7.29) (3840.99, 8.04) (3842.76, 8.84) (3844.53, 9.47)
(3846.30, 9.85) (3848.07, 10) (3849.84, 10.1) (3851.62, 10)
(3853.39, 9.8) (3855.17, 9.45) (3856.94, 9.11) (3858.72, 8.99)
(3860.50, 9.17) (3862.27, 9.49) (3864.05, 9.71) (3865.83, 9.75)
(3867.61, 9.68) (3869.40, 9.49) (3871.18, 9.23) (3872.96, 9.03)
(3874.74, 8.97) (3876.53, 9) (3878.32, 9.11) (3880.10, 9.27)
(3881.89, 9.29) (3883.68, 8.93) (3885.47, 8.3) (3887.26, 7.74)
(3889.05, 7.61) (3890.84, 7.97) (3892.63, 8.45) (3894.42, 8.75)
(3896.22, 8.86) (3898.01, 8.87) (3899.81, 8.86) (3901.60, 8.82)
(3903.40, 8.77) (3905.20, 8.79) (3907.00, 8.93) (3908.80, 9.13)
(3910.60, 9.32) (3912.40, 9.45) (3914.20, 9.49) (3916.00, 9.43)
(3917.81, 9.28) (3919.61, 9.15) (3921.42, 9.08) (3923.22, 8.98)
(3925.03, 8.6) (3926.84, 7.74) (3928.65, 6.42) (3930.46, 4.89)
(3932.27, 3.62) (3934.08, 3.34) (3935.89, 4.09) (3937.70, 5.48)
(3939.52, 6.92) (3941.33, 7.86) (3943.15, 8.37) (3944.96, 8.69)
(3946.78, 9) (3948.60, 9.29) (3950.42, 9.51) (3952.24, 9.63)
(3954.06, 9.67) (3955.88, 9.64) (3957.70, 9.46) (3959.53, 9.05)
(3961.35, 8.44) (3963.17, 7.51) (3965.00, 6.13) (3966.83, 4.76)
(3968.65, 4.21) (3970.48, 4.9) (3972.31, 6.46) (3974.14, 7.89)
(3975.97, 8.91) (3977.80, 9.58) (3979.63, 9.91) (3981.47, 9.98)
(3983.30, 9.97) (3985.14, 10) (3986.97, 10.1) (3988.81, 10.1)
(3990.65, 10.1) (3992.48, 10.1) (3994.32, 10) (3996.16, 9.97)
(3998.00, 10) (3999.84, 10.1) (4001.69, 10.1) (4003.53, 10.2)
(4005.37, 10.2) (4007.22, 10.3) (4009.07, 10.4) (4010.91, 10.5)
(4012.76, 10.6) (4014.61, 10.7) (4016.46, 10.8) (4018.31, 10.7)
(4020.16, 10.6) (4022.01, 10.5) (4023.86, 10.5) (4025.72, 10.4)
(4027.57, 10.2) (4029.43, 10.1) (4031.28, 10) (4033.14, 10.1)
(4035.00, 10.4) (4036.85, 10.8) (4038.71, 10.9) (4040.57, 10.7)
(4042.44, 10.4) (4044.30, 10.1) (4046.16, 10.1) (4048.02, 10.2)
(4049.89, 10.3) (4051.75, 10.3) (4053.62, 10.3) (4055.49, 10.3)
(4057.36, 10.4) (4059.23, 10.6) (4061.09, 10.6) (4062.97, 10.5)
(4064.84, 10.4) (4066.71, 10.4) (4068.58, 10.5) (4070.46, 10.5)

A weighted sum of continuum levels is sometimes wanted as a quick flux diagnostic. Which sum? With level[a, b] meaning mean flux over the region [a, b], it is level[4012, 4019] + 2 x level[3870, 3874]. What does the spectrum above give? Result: 29.0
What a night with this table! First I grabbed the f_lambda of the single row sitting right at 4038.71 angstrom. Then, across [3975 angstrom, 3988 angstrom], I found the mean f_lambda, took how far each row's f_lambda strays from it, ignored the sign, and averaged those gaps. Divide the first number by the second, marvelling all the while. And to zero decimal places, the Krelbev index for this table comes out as 36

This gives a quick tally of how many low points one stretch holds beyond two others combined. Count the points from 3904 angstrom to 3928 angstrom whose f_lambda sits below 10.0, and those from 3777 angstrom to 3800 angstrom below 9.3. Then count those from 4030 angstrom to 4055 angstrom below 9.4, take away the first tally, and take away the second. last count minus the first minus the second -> -21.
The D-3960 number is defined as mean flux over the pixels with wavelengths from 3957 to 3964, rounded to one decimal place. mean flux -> 8.6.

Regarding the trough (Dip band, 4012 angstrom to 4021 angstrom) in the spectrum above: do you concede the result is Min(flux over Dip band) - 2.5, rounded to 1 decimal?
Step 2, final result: 8.1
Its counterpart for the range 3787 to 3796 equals 6.0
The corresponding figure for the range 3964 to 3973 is 1.7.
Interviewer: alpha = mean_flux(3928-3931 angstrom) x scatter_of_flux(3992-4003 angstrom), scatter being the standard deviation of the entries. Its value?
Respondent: 0.3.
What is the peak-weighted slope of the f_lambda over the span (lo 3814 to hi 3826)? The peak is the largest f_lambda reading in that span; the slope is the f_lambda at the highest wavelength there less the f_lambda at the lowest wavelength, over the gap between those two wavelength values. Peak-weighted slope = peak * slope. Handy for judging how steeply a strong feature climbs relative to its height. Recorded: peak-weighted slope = -0.91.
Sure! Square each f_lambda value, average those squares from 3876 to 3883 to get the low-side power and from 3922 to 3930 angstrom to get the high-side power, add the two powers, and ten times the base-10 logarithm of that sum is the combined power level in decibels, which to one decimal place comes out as 21.7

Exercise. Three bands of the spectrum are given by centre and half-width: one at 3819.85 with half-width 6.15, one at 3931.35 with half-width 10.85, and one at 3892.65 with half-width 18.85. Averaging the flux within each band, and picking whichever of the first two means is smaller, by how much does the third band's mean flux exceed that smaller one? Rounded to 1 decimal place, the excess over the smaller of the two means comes 2.3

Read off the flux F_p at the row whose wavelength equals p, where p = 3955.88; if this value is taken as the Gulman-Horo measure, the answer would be 9.64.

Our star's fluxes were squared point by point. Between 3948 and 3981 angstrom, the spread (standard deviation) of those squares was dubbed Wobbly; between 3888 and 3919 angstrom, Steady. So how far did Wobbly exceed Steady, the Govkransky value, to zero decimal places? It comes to 19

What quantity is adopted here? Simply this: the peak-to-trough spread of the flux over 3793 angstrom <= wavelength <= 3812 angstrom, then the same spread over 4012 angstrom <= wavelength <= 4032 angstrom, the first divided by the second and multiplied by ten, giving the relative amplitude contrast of 22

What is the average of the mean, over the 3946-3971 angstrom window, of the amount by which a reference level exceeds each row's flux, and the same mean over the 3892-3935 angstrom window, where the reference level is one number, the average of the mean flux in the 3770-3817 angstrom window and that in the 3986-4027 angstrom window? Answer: 1.7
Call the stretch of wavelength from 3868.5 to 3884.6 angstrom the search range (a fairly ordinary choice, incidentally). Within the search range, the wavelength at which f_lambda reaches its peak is 3869.40 angstrom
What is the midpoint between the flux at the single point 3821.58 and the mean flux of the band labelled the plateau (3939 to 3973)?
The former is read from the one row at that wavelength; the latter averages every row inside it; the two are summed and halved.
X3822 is 8.4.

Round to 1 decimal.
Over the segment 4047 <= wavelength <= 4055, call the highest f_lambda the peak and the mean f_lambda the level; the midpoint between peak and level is 10.3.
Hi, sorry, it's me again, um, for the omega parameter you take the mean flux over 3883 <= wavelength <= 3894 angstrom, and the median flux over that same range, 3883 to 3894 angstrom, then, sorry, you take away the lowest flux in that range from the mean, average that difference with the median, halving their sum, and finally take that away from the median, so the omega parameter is 3.8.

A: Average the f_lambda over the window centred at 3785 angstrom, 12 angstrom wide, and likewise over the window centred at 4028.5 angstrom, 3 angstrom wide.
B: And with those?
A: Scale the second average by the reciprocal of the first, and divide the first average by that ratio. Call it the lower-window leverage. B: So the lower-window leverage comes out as 9.0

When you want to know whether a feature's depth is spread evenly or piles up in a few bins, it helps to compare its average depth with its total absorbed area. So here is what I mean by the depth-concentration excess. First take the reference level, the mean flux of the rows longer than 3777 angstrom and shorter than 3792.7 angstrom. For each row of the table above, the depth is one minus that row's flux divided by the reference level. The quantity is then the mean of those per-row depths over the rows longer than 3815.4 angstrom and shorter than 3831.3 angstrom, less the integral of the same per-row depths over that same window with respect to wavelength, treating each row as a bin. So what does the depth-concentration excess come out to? -1.0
